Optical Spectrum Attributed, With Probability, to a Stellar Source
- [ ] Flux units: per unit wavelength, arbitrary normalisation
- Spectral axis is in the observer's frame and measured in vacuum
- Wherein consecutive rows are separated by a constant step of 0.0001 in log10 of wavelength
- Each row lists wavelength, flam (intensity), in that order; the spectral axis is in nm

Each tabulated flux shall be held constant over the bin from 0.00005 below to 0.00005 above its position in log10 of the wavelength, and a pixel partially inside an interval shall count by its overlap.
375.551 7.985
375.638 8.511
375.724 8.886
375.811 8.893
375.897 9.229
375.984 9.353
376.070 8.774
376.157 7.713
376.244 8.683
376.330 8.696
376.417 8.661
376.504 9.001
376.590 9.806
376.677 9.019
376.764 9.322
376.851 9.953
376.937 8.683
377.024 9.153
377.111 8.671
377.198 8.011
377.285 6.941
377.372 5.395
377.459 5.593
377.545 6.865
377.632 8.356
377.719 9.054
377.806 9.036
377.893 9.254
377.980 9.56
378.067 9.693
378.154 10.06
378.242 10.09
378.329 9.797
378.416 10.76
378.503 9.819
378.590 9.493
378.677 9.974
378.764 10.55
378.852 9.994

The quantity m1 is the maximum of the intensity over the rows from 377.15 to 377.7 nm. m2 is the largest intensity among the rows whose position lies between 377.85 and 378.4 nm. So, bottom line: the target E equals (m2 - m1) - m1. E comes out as -6.6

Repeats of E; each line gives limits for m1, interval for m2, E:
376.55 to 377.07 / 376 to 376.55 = -10.9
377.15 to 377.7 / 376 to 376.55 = -7.7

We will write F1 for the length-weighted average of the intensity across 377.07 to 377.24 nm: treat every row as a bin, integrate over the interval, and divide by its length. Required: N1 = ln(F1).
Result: 2.12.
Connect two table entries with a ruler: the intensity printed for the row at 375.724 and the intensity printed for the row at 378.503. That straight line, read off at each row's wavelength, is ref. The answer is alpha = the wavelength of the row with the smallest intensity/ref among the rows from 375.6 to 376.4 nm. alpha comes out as 376.157 nm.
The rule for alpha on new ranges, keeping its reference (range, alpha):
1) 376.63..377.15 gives 377.111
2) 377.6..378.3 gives 377.632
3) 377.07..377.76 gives 377.372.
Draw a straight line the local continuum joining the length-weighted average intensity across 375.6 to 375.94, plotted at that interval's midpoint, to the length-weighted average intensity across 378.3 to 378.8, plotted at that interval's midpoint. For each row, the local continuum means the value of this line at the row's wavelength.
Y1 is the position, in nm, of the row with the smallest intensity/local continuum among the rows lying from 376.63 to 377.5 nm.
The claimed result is 377.372 nm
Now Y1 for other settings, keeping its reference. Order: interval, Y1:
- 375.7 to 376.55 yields 376.157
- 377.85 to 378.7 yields 378.590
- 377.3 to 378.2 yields 377.372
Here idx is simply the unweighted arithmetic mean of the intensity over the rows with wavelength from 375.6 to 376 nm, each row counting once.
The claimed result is 9.0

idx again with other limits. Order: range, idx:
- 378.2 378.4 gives 9.9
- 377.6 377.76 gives 8.7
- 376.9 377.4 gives 7.8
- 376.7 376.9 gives 9.6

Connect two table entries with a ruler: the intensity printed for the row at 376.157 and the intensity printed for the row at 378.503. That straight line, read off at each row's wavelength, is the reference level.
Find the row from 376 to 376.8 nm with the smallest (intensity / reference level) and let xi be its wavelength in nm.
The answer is 376.157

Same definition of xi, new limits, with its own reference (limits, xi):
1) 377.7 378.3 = 377.806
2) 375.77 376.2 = 376.157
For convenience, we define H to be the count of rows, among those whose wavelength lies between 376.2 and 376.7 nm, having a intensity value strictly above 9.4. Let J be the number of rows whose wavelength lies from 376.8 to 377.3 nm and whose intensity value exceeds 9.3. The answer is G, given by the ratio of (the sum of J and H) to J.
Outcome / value 2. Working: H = 1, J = 1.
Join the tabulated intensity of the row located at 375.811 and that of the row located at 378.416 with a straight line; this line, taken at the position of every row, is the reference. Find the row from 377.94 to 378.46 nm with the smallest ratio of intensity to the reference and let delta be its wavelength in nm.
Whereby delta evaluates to 377.980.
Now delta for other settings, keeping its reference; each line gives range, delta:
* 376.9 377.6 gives 377.372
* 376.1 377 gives 376.157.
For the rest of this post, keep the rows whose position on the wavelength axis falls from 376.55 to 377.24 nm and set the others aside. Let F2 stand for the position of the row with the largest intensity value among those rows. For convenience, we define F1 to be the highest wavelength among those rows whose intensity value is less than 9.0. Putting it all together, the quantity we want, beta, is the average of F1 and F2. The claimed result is 377.02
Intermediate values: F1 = 377.198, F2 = 376.851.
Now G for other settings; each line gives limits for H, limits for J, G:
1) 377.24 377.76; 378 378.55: 1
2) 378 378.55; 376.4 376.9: 3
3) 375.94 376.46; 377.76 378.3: 1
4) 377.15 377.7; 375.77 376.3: 1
